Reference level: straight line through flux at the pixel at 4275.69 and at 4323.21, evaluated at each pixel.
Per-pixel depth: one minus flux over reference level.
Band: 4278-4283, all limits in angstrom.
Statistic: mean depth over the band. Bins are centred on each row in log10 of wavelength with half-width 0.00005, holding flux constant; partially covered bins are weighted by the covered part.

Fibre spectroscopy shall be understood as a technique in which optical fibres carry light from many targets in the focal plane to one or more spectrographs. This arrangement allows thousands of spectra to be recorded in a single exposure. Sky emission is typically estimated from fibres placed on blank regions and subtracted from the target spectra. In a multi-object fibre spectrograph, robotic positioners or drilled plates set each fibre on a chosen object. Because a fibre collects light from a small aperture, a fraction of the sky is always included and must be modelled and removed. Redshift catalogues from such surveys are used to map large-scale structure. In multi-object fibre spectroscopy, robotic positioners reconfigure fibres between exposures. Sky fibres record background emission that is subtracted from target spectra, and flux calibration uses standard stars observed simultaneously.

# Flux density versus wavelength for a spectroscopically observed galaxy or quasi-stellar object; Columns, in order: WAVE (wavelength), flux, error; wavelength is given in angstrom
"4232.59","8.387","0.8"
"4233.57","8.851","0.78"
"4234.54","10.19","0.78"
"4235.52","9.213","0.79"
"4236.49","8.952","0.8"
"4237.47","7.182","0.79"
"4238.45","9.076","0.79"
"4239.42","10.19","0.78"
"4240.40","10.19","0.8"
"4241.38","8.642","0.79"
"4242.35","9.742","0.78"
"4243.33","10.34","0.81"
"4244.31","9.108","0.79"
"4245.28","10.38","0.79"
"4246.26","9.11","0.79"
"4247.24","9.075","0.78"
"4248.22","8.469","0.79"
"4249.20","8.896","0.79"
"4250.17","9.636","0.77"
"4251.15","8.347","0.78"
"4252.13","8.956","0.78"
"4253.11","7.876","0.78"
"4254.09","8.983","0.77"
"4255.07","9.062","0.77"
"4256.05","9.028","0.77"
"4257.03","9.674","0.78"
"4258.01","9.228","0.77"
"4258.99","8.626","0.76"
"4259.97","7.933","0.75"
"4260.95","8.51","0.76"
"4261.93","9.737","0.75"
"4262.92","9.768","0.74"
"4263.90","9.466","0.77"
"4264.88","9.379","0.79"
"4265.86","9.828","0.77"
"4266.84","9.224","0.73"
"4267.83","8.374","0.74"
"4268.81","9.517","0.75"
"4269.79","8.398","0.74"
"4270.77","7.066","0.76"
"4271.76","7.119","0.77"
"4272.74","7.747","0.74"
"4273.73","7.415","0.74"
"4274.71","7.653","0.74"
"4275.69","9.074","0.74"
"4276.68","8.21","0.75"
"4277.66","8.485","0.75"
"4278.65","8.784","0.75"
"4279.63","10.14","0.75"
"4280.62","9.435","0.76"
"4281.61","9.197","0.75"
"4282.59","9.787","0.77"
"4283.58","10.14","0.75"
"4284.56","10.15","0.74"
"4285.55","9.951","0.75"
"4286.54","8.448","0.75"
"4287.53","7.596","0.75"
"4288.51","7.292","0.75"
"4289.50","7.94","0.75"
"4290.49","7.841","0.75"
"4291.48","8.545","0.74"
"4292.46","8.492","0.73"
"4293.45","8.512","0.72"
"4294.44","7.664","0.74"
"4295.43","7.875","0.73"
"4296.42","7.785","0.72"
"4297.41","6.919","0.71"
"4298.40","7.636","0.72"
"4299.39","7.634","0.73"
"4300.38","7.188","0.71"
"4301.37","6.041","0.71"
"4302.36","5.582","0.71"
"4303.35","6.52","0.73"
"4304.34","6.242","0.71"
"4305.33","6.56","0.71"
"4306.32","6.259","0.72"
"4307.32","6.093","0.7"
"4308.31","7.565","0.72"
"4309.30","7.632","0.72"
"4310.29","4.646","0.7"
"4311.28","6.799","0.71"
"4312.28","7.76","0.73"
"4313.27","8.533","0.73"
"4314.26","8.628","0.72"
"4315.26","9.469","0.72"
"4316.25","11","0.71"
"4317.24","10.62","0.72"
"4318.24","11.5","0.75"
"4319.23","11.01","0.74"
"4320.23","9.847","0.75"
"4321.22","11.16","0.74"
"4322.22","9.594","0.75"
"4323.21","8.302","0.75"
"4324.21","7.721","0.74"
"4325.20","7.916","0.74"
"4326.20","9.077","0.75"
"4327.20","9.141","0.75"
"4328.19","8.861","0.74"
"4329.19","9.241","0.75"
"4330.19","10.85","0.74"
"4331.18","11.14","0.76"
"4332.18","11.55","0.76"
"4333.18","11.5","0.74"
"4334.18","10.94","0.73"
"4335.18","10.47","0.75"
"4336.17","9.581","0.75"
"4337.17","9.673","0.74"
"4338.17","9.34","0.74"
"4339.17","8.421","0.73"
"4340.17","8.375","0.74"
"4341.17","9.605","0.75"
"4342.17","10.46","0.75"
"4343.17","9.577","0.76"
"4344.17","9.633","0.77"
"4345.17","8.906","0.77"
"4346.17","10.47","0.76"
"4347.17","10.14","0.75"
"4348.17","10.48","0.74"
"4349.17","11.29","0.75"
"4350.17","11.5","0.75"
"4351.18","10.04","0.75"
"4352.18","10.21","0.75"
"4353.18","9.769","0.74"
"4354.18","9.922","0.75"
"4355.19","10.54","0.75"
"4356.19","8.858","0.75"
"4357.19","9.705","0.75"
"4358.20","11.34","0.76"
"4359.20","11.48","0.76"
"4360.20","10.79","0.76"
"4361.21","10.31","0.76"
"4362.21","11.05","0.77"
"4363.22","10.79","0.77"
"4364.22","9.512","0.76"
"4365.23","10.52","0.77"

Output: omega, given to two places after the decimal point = -0.05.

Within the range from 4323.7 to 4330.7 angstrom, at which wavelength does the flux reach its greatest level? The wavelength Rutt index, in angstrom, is 4330.19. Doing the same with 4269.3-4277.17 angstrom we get 4275.69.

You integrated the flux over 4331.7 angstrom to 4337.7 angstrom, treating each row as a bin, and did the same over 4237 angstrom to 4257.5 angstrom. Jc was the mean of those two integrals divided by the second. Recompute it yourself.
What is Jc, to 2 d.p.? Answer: 0.67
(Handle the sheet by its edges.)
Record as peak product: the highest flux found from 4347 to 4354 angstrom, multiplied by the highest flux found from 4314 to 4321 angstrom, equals 132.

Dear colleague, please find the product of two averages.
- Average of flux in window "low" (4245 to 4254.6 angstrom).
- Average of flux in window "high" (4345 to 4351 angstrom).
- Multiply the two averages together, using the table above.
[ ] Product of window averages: 94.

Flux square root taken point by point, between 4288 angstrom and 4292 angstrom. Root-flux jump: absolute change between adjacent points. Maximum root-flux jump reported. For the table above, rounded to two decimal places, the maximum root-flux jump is 0.12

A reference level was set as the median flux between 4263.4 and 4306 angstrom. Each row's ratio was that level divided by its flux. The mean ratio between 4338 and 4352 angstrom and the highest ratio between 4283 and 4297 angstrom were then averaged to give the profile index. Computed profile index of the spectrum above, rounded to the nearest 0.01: 0.98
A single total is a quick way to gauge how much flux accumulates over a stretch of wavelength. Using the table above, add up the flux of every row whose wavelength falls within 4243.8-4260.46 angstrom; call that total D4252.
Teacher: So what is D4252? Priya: 152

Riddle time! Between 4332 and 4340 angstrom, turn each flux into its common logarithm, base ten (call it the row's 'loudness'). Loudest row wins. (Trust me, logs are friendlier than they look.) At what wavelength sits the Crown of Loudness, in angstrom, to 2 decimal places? 4332.18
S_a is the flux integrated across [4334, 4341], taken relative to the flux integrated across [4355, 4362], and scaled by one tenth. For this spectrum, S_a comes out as 0.091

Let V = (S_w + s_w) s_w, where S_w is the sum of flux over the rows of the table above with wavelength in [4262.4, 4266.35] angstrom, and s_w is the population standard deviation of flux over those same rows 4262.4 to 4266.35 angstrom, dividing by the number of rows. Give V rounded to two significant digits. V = 7.4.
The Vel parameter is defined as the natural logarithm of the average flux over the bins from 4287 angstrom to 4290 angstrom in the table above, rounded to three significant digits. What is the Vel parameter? 2.03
